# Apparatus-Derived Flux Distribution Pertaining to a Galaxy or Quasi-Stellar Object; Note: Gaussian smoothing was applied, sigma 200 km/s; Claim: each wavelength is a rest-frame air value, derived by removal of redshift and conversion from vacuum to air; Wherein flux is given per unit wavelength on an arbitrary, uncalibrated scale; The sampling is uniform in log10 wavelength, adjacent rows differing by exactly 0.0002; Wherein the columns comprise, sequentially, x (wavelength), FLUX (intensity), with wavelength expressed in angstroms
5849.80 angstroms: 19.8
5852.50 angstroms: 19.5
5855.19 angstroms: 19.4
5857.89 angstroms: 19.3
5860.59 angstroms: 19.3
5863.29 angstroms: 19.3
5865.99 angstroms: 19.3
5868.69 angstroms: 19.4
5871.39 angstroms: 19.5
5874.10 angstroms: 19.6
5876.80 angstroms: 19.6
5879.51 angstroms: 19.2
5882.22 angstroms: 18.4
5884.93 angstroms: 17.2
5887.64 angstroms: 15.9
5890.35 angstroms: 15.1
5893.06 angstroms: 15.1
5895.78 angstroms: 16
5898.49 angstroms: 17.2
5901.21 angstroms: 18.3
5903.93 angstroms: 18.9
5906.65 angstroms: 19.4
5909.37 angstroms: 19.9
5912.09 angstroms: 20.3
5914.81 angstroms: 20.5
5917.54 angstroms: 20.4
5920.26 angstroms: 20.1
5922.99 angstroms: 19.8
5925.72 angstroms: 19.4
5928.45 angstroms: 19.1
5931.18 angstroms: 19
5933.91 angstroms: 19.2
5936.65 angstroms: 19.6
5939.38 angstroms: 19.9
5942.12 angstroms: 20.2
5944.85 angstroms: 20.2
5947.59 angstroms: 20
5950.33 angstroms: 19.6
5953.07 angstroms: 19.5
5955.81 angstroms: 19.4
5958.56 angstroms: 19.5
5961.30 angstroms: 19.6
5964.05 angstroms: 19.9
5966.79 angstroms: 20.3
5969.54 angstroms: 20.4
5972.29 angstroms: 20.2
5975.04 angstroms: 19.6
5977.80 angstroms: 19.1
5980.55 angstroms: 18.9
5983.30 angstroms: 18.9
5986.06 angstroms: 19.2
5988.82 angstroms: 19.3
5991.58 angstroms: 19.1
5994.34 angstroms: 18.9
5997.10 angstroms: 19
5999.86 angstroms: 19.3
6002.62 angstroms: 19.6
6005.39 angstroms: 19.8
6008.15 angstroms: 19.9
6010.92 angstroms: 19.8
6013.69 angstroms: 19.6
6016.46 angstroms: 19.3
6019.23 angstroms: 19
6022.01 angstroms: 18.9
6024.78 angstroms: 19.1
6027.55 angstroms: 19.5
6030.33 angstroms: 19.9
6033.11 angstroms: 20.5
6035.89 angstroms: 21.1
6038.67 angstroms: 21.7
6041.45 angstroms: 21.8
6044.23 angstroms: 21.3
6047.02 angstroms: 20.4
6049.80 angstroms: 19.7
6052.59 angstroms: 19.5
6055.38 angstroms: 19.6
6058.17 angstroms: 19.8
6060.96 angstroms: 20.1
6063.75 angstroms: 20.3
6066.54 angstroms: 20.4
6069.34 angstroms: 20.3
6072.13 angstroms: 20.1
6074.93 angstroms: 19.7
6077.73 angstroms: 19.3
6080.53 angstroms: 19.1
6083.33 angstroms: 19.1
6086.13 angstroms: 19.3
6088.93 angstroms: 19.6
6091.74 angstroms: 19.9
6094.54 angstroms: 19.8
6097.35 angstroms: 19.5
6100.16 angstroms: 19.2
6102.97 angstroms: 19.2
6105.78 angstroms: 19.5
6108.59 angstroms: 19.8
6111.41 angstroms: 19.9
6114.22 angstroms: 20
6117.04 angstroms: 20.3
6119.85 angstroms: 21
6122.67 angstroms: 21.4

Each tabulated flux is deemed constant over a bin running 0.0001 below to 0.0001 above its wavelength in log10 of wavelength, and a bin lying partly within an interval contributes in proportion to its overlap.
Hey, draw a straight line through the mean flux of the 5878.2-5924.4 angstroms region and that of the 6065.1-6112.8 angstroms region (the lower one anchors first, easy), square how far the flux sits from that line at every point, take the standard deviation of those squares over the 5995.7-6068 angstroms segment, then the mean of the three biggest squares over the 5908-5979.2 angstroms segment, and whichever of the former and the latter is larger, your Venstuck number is 4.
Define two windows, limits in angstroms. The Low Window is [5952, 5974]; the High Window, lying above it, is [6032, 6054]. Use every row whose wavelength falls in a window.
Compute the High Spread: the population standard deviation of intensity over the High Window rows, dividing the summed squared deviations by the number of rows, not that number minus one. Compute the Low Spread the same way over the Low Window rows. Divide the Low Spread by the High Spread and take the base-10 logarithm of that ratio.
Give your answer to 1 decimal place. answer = -0.3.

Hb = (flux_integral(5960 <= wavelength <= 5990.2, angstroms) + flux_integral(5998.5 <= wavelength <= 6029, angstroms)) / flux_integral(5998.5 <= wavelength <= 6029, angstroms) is 2.00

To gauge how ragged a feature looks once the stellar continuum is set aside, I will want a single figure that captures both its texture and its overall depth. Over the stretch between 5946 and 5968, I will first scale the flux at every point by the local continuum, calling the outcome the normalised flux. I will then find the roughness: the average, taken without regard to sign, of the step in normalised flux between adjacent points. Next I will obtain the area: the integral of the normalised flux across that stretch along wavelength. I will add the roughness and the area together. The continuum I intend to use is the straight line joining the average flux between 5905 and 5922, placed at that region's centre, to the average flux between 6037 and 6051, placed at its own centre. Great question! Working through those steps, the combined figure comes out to 21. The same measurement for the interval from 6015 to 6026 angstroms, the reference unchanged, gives 10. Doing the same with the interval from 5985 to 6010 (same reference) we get 23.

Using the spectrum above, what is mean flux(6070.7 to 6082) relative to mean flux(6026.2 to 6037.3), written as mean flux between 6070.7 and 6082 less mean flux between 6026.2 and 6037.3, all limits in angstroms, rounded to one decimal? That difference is -0.7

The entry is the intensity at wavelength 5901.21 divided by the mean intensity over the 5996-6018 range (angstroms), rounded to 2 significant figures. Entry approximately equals 0.94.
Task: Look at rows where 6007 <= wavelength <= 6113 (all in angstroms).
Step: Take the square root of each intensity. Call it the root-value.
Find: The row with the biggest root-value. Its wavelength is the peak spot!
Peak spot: 6041.45 angstroms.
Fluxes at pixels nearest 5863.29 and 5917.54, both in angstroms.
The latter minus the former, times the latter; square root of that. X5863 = 4.7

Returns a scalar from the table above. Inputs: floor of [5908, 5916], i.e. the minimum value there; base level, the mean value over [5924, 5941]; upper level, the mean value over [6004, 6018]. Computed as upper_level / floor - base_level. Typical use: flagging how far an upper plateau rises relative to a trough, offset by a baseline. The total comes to -18.4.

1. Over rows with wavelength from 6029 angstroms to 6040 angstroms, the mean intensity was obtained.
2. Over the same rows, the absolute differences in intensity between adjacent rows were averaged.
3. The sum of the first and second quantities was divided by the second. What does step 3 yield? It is 36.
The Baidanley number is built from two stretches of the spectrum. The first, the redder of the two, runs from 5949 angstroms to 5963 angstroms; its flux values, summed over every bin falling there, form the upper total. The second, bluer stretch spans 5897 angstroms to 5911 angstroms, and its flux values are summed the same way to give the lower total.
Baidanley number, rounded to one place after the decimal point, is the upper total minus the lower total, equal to 3.9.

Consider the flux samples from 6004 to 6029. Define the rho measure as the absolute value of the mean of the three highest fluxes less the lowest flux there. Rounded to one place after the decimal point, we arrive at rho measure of 0.9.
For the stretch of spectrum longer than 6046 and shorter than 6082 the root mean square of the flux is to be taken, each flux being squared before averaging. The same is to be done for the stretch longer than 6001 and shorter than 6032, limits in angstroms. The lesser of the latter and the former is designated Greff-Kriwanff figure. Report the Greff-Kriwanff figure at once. 19.5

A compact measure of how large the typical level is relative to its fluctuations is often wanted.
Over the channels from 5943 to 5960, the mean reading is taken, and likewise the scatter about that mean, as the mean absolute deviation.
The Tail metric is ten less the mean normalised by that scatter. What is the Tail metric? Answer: -64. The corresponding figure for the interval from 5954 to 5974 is -48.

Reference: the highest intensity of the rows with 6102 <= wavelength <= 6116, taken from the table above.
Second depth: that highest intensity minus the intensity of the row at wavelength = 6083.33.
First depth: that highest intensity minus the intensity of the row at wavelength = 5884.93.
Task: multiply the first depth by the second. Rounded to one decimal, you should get 2.5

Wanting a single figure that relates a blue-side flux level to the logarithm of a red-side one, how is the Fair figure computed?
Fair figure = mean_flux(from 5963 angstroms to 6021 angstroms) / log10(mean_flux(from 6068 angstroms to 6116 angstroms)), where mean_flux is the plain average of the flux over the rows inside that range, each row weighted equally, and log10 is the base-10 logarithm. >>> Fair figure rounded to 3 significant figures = 15.1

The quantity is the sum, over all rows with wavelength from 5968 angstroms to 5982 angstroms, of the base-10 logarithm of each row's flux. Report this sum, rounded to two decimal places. 6.46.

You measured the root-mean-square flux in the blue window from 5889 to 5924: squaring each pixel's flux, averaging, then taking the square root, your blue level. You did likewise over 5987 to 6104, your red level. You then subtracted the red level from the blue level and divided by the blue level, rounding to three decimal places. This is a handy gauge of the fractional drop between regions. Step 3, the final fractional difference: -0.061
